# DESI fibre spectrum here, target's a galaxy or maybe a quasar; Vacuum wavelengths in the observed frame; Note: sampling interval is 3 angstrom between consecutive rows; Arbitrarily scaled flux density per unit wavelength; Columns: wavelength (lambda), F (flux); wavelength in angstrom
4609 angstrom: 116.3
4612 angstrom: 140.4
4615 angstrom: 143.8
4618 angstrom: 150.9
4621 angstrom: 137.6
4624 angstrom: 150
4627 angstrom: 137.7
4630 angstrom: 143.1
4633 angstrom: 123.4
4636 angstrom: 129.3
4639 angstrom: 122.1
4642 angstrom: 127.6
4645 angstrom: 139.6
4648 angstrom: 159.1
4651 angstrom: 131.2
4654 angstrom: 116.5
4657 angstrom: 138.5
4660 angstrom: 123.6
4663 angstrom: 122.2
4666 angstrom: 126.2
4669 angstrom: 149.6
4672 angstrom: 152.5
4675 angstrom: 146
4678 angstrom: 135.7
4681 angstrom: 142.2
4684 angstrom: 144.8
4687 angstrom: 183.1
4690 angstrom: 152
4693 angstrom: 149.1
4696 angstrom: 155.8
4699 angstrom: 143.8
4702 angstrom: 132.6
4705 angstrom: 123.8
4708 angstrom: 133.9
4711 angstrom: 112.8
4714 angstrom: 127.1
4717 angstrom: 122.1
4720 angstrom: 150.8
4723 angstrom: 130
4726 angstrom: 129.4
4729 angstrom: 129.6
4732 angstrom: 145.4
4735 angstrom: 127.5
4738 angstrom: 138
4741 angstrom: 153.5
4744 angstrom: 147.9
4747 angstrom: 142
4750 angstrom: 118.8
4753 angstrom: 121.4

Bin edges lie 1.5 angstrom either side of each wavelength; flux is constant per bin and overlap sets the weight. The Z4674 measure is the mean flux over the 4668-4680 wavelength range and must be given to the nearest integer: 146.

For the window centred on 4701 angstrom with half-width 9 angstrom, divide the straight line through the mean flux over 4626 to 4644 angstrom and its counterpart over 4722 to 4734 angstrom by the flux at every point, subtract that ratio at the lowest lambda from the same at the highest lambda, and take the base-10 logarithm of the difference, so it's -1.0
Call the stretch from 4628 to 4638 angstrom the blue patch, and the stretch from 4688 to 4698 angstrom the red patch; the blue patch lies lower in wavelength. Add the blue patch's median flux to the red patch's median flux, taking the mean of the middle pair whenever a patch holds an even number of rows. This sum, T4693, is 281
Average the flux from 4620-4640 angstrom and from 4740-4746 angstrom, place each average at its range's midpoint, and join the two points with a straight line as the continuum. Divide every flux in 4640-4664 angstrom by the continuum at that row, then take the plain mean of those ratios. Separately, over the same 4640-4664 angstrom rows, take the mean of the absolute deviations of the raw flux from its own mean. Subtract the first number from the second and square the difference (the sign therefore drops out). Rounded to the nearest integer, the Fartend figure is 83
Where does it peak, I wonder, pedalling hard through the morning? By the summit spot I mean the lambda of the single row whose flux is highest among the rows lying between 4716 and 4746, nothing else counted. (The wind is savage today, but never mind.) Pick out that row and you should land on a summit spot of 4741 angstrom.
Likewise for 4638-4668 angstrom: 4648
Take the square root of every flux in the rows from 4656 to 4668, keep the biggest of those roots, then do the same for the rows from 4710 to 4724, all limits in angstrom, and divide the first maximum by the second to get 0.96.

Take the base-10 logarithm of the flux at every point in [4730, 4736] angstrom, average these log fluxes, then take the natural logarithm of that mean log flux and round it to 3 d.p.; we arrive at 0.758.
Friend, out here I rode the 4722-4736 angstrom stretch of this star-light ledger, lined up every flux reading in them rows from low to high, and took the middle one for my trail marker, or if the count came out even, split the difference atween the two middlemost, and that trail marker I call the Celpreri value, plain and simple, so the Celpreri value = 130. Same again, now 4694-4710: 134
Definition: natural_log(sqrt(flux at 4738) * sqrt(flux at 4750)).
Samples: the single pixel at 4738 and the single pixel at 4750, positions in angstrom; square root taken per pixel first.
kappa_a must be 4.85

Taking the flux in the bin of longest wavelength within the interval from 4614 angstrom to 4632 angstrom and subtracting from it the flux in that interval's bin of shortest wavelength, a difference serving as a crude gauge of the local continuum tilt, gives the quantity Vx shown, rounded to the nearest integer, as -1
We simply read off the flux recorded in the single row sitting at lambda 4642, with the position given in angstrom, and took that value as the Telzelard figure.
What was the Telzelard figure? 127.6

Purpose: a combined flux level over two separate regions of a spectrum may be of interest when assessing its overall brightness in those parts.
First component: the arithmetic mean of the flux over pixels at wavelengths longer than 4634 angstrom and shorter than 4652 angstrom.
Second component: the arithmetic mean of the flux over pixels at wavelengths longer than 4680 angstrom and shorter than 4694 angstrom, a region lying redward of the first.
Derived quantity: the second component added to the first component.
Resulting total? 289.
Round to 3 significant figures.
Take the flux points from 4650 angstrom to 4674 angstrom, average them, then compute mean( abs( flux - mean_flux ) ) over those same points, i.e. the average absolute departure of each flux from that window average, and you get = 10.7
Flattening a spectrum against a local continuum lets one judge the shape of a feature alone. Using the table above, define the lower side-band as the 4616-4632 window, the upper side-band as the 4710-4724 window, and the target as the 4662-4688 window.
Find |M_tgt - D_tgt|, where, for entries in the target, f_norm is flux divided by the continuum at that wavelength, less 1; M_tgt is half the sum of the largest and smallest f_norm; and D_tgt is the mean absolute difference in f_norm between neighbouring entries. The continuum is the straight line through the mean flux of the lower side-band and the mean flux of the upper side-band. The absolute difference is 0.041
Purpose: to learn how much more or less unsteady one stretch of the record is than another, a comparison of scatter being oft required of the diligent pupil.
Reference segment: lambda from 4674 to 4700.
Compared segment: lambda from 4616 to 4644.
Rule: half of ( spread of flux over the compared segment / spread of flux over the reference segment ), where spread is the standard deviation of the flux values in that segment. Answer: 0.40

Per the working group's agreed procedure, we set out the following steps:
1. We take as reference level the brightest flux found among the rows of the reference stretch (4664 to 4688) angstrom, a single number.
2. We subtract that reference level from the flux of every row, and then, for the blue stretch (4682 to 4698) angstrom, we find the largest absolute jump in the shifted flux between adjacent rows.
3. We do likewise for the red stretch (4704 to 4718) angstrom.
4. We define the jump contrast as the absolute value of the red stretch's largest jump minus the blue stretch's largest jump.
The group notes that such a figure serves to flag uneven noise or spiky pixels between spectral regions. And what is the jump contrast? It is 17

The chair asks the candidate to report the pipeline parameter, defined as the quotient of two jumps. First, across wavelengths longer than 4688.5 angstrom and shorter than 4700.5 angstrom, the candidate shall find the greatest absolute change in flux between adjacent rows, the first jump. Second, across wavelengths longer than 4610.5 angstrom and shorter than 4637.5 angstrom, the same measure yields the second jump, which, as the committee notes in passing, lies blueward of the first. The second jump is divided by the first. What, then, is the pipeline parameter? 1.6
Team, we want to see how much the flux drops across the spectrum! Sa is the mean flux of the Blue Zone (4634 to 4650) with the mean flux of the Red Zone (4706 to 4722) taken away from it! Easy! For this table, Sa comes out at 6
